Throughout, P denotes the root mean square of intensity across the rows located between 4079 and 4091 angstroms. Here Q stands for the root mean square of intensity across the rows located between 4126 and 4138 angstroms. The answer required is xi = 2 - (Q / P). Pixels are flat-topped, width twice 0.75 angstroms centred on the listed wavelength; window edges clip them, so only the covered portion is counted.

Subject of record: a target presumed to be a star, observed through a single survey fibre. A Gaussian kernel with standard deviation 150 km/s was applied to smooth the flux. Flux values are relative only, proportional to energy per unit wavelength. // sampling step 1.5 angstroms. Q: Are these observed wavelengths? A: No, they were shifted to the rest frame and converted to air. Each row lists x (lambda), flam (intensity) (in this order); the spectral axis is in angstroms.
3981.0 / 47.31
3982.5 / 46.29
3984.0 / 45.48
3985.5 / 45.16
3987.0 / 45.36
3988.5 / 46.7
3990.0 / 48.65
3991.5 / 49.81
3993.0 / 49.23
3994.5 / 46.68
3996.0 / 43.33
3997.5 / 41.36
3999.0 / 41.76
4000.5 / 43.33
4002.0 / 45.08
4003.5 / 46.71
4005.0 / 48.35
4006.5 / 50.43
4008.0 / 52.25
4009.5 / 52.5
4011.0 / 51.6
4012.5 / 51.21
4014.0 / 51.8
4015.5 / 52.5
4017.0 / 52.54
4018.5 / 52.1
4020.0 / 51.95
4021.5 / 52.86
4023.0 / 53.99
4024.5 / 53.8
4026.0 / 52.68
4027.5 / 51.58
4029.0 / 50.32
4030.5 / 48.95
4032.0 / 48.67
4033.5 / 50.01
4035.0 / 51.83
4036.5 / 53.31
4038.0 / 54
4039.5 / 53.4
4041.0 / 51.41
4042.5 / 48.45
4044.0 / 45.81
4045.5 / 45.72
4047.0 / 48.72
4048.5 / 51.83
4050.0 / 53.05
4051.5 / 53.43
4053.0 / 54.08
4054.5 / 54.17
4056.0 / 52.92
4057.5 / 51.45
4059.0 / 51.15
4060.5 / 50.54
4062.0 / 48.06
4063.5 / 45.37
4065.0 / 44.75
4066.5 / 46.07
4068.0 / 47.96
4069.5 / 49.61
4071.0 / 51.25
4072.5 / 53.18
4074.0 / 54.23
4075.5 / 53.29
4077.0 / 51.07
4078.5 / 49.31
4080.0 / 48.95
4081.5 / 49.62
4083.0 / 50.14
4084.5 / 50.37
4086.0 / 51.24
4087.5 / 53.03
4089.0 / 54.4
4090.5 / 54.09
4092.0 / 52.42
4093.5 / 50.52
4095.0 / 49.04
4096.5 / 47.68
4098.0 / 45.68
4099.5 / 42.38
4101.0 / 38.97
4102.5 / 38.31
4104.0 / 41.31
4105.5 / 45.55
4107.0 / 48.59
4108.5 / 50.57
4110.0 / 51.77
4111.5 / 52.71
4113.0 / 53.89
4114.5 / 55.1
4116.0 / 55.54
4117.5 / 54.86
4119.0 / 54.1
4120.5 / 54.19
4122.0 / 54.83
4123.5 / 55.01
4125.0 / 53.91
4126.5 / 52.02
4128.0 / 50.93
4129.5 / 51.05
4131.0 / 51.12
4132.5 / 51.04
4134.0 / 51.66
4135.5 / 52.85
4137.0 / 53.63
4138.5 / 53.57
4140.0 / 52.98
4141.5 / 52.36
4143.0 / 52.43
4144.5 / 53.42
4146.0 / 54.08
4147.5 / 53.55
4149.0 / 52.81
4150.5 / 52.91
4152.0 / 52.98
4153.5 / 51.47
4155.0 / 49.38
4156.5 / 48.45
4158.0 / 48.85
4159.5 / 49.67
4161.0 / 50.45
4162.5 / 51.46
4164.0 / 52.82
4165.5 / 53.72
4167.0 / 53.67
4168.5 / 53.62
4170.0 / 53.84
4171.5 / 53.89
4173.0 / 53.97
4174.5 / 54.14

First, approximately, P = 52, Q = 51.8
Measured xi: 0.995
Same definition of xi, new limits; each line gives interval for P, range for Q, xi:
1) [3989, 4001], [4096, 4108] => 1.042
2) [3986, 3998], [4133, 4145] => 0.862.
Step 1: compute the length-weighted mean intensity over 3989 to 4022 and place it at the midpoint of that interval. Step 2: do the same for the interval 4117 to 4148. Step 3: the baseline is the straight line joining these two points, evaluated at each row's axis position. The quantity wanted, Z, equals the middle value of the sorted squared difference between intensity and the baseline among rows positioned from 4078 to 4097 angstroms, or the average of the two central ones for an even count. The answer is 3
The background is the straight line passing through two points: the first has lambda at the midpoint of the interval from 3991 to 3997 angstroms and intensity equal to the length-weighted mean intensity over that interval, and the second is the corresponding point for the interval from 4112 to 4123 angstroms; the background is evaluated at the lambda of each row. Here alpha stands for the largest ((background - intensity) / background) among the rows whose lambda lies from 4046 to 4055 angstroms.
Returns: 0.03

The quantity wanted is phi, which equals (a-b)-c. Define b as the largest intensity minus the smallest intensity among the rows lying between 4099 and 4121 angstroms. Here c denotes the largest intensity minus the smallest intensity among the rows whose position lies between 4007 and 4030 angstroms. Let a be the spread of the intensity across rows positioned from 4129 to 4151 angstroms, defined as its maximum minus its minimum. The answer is -17.9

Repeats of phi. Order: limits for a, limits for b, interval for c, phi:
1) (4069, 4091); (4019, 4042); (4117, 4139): -4.0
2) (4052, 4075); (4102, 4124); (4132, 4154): -10.8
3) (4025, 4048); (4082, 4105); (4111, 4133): -12.4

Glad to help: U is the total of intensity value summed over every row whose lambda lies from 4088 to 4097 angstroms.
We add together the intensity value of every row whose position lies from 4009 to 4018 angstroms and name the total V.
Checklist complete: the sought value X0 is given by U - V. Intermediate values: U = 308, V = 312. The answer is -4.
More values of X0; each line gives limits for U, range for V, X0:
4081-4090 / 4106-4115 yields -4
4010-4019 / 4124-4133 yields 2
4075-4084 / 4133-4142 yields -15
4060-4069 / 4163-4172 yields -39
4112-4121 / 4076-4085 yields 28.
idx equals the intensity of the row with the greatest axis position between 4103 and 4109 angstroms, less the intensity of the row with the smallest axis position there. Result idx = 9.3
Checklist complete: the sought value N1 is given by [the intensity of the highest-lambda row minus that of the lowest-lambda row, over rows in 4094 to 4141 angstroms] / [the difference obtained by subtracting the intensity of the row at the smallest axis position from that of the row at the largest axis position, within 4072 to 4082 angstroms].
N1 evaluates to -1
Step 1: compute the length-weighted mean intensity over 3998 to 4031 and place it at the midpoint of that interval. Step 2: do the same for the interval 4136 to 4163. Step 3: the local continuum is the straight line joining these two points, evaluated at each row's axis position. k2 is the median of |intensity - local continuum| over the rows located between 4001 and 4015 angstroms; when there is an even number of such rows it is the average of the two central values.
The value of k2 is 1.9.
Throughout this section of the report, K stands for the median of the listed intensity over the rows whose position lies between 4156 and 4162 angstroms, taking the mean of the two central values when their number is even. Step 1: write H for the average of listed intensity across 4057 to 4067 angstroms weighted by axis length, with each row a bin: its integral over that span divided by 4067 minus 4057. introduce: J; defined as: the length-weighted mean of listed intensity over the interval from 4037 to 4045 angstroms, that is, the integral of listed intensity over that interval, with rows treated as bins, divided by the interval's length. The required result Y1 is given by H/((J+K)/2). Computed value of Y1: 0.97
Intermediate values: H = 48.2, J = 50.5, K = 49.3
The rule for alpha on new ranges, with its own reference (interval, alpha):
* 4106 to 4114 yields 0.10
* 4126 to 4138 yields 0.08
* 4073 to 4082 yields 0.06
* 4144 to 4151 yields 0.07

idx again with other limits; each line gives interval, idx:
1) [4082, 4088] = 2.9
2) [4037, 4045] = -8.2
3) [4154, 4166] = 4.3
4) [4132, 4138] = 2.6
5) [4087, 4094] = -2.5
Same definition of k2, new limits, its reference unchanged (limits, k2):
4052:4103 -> 2.2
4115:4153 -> 1.2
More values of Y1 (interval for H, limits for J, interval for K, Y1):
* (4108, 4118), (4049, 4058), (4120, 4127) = 1.00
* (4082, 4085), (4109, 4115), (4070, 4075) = 0.94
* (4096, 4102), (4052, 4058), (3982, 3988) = 0.88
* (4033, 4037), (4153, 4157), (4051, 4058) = 1.00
